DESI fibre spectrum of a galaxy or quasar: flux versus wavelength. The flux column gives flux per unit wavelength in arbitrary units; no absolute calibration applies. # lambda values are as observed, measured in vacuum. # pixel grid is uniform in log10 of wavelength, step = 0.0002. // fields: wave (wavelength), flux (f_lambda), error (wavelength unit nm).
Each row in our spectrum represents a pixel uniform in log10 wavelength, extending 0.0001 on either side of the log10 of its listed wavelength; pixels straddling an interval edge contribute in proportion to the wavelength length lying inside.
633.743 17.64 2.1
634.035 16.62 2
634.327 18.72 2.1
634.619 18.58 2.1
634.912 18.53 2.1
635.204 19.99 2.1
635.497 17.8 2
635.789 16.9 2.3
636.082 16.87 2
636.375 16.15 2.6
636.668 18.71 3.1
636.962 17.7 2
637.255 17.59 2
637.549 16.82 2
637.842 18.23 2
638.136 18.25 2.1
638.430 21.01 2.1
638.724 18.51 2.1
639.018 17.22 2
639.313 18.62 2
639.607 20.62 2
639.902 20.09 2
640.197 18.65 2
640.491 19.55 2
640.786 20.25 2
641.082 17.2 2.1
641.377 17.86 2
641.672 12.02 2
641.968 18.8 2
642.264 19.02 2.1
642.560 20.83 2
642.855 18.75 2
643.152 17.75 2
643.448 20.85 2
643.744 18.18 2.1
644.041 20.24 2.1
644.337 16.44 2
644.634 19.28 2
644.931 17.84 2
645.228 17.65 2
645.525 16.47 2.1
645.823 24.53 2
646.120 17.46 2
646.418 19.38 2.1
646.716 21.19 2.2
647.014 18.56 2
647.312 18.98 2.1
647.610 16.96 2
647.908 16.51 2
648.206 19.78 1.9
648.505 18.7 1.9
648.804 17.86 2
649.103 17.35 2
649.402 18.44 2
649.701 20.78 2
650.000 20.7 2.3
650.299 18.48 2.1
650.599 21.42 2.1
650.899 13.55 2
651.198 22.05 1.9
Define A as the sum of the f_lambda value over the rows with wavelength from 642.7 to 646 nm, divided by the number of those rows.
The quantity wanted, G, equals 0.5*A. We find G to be 9.45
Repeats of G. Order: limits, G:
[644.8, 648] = 9.34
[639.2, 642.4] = 9.21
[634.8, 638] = 8.88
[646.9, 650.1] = 9.30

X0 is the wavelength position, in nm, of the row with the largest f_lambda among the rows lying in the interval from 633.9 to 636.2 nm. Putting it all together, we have 635.204 nm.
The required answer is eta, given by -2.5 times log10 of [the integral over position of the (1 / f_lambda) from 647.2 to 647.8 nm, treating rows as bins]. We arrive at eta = 3.68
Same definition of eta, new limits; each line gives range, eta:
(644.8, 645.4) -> 3.67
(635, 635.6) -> 3.74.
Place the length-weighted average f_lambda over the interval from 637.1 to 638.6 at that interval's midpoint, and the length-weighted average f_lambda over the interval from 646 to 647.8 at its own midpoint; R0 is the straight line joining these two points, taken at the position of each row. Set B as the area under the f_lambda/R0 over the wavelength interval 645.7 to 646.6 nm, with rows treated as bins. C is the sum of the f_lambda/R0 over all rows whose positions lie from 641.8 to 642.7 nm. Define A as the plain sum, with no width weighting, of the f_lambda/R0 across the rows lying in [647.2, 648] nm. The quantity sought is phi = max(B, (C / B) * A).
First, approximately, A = 2.8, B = 0.98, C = 3.2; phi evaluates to 9.0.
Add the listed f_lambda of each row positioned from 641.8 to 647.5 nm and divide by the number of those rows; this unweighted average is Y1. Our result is 19.1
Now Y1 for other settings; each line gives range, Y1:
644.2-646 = 18.7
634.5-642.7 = 18.3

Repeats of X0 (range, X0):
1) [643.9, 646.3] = 645.823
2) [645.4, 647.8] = 645.823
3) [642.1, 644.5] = 643.448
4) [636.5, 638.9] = 638.430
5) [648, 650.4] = 649.701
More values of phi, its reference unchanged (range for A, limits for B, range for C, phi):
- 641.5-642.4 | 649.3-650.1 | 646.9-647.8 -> 9.2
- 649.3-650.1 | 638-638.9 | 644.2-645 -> 9.7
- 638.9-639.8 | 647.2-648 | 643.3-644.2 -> 13.1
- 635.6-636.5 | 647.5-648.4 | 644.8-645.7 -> 8.9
